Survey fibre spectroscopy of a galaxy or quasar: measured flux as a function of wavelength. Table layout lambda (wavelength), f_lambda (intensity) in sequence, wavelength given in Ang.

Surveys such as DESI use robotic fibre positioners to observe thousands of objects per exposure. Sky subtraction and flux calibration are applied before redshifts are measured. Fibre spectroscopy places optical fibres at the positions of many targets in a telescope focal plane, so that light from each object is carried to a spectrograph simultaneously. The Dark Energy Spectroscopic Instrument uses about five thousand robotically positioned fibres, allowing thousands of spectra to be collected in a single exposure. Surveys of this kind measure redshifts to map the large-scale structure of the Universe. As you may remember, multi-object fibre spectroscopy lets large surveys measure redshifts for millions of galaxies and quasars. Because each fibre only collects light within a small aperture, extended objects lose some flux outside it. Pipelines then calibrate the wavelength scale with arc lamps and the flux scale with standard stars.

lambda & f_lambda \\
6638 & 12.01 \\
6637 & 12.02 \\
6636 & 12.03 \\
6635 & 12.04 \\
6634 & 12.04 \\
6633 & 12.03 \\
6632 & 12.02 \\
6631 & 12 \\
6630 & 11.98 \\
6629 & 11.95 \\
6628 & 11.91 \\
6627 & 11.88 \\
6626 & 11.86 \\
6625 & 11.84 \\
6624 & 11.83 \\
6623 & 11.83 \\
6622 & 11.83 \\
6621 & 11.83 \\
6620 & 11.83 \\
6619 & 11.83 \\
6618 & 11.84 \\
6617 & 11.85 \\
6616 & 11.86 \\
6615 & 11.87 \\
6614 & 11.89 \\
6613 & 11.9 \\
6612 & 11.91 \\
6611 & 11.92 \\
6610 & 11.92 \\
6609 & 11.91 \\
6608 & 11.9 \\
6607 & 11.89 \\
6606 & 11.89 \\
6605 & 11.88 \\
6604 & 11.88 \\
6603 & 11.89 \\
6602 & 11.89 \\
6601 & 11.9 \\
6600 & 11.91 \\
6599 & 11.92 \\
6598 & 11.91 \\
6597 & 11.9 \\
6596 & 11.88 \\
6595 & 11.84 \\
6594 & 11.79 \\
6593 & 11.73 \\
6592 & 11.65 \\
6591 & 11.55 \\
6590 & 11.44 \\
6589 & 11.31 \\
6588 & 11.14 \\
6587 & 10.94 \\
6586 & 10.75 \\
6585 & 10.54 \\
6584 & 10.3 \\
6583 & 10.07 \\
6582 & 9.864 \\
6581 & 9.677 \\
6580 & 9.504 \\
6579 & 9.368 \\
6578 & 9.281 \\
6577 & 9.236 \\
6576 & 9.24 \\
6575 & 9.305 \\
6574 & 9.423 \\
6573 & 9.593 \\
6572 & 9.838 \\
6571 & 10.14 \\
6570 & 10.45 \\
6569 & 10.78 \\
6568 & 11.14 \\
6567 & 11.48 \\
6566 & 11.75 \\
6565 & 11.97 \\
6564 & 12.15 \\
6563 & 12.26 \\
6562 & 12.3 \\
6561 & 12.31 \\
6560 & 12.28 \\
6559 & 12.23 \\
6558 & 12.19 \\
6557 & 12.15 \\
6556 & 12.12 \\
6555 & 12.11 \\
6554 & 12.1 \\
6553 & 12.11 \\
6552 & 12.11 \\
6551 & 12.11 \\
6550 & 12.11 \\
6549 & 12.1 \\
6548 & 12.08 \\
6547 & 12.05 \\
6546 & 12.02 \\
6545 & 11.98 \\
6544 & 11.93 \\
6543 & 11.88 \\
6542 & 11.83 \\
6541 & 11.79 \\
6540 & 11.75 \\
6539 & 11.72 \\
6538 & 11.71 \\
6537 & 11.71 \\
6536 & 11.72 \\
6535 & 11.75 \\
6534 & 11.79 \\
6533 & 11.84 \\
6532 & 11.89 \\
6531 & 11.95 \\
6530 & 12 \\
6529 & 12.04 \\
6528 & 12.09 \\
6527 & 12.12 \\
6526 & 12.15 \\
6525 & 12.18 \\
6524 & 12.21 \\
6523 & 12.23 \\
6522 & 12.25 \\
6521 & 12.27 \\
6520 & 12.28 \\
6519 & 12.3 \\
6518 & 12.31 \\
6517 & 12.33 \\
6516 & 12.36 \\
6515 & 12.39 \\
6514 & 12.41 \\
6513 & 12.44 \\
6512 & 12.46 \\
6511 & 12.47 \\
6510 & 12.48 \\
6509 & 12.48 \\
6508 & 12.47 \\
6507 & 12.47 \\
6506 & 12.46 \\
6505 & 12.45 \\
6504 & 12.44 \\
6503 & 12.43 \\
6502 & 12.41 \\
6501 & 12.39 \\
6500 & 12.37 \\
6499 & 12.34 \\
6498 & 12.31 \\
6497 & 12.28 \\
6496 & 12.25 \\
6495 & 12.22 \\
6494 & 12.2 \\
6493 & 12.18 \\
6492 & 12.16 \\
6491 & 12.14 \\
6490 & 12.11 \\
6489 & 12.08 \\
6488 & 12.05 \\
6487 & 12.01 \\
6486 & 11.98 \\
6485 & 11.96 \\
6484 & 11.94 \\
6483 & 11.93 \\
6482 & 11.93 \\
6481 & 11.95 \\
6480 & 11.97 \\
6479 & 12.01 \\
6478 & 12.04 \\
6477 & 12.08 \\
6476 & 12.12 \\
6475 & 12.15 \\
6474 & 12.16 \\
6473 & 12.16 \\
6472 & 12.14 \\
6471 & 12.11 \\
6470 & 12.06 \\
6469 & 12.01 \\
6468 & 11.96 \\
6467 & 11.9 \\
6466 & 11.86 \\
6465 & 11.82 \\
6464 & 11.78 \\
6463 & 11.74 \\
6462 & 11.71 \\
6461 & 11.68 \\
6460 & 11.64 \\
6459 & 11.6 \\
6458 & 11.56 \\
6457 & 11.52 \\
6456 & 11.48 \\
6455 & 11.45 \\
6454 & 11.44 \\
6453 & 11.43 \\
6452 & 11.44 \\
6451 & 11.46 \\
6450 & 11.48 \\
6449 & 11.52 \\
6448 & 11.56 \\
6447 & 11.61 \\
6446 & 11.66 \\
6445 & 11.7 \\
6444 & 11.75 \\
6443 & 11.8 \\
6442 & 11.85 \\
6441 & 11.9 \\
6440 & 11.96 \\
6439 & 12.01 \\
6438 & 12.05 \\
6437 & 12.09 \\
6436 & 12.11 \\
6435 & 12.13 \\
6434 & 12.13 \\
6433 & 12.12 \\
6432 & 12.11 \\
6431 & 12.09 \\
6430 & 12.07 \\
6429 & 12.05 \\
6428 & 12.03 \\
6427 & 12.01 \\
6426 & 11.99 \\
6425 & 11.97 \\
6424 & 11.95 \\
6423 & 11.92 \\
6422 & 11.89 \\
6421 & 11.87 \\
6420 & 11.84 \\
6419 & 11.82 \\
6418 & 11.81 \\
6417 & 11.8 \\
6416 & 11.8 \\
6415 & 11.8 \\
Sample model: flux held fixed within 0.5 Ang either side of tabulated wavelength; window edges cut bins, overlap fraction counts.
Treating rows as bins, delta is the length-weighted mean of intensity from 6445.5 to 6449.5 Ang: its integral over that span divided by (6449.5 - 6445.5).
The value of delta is 11.6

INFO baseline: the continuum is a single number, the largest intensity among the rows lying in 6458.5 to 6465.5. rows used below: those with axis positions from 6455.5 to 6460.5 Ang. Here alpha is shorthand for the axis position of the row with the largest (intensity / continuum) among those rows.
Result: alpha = 6460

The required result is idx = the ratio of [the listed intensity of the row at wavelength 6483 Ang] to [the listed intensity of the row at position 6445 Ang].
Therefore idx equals 1.02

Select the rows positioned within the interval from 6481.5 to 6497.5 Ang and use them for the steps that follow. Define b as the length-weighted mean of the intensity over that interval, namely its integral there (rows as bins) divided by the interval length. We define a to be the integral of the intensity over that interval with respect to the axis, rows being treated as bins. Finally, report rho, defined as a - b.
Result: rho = 181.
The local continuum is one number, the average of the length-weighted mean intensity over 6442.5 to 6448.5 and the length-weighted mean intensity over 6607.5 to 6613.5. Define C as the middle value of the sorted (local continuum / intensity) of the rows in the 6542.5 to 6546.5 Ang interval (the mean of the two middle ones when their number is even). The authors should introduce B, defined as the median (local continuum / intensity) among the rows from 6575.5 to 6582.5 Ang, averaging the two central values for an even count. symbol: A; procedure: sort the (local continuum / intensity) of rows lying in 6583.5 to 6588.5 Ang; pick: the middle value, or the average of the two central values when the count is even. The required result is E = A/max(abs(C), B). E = 0.87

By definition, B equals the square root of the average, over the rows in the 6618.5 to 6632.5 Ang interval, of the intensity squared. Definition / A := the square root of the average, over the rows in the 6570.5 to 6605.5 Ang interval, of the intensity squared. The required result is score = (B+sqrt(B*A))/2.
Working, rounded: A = 10.9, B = 11.9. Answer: 11.6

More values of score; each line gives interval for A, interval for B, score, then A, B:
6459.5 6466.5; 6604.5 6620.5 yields 11.8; 11.7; 11.9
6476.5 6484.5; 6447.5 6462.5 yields 11.6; 12.0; 11.5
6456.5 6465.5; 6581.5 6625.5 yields 11.6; 11.7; 11.6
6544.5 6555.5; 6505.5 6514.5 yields 12.4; 12.1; 12.5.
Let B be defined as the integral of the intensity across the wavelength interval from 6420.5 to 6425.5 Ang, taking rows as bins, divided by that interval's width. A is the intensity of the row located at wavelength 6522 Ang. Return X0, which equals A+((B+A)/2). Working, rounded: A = 12.25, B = 11.9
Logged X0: 24.3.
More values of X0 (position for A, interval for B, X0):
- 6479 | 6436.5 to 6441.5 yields 24.0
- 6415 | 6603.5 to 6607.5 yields 23.6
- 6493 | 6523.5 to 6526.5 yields 24.4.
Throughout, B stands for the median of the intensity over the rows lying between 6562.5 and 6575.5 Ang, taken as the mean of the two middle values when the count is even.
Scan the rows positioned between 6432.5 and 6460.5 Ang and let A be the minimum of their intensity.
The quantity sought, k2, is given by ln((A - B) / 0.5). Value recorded 0.3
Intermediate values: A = 11.43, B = 10.8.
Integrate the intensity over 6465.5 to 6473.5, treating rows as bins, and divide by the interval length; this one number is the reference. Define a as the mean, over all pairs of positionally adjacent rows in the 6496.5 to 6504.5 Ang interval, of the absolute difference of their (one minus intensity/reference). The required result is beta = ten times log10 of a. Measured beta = -27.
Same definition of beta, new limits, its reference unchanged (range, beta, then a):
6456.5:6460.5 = -25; 0.0033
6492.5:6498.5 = -27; 0.0022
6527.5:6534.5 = -24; 0.0042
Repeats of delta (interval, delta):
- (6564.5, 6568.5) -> 11.6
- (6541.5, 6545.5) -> 11.9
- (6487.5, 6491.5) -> 12.1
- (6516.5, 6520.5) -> 12.3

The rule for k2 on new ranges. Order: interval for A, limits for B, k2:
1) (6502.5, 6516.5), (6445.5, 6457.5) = 0.6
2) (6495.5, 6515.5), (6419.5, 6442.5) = -0.7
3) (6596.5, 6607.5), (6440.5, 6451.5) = -0.8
